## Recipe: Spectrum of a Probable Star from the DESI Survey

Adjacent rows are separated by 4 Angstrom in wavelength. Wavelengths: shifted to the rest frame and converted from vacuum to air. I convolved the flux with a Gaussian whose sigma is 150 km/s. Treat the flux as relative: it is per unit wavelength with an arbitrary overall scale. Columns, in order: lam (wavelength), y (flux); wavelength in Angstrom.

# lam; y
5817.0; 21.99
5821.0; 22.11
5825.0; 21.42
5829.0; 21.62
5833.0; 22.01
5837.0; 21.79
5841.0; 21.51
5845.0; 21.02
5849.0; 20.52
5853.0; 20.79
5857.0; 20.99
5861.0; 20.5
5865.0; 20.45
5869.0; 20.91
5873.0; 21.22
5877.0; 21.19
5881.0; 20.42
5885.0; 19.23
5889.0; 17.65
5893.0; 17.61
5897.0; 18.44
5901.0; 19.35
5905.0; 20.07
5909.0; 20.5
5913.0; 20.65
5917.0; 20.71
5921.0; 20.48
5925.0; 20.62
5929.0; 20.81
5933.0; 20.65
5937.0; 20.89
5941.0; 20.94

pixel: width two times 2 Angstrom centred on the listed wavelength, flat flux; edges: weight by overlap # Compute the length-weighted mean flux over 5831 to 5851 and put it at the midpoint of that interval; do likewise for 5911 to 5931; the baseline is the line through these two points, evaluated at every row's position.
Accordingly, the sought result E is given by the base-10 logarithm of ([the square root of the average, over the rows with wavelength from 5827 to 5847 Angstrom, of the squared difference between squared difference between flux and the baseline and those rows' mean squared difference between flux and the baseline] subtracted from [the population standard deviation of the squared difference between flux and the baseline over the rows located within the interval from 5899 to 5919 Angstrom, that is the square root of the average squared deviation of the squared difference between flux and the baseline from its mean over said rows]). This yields -0.1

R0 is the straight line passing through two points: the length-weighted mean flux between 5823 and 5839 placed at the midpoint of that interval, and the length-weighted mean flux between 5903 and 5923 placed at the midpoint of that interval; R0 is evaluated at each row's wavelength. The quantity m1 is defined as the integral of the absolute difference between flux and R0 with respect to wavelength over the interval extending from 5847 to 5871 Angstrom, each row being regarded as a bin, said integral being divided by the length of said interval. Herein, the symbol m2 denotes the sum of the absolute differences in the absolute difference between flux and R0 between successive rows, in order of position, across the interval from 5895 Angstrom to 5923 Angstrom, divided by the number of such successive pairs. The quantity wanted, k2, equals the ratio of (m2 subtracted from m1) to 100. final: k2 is 0.002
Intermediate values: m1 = 0.6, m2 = 0.44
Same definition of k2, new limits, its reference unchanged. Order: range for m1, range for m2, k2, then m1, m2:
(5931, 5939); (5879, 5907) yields -0.003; 0.6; 0.88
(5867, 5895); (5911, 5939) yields 0.011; 1.3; 0.19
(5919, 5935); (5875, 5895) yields -0.004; 0.4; 0.76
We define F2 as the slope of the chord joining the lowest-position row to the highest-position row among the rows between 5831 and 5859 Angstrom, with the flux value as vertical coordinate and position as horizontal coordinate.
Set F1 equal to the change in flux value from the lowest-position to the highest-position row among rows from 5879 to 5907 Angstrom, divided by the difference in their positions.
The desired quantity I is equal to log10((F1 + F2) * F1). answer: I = -3.1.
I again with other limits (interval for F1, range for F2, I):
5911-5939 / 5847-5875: -3.4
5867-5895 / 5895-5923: -2.1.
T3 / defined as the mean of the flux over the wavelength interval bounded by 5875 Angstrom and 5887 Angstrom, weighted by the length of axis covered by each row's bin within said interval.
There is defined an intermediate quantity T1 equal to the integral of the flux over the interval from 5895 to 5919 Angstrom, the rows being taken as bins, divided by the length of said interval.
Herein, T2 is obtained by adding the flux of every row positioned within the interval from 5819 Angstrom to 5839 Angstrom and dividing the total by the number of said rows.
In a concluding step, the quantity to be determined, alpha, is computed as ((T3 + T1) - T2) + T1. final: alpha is 38.4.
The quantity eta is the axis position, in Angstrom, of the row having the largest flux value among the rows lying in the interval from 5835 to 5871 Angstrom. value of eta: 5837.0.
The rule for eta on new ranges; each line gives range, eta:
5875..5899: 5877.0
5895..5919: 5917.0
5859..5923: 5873.0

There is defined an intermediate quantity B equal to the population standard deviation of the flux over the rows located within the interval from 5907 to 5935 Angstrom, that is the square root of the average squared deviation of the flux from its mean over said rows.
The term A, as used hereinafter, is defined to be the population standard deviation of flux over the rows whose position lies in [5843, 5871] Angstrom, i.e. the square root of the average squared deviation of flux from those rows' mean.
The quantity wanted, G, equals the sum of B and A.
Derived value 0.33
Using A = 0.23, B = 0.1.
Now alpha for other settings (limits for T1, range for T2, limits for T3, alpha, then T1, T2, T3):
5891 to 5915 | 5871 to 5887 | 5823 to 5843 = 40.0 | 19.4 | 20.5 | 21.7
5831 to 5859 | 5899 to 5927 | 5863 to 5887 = 42.7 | 21.2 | 20.3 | 20.6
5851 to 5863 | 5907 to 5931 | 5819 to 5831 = 42.6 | 20.8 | 20.6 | 21.7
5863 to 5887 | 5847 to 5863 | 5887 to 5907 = 39.1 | 20.6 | 20.7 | 18.6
